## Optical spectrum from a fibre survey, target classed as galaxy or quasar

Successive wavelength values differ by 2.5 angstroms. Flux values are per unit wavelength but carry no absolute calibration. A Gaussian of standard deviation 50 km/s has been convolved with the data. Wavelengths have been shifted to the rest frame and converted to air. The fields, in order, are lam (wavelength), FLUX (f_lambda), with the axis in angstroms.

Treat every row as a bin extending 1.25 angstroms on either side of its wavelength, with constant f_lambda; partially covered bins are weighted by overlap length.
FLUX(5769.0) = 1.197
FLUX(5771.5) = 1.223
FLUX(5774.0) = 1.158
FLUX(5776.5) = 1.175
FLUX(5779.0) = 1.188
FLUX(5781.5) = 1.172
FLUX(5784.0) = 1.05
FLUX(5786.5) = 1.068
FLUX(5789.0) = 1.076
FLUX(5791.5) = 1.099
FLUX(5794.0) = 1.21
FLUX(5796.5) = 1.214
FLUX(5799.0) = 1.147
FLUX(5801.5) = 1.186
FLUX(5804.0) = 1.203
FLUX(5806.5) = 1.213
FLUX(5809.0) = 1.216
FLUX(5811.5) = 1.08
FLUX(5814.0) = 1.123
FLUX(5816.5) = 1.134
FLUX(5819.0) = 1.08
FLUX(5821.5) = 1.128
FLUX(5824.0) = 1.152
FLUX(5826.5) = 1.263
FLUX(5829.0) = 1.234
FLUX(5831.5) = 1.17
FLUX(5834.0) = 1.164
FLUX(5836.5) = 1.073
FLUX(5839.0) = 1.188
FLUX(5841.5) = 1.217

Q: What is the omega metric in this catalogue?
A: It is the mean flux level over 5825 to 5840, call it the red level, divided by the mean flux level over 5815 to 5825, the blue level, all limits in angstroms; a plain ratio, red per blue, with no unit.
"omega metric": 1.05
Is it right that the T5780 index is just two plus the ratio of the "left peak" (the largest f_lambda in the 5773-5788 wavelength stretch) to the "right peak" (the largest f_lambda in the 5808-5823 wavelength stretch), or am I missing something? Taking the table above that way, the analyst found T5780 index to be 2.98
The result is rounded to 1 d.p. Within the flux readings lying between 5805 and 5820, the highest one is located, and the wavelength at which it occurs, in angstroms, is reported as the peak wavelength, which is 5809.0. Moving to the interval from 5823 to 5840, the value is 5826.5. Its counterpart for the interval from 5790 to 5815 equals 5809.0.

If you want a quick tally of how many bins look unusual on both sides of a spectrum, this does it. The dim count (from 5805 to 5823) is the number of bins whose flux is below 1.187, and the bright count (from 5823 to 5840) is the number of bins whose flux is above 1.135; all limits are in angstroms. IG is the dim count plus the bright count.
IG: 11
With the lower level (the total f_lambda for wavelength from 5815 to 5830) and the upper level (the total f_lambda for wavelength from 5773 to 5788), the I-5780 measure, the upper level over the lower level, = 0.974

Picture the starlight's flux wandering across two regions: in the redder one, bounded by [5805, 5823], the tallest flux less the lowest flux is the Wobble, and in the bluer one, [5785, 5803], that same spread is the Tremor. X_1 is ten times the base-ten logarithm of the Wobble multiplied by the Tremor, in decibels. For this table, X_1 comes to -17.0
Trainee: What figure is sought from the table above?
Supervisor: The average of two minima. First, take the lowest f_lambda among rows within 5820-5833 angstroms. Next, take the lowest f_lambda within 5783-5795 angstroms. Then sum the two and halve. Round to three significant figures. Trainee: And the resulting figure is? 1.09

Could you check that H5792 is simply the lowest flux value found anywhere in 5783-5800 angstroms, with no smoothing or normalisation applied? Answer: 1.05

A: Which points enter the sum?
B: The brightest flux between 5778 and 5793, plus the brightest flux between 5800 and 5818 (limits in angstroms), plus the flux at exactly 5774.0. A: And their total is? 3.56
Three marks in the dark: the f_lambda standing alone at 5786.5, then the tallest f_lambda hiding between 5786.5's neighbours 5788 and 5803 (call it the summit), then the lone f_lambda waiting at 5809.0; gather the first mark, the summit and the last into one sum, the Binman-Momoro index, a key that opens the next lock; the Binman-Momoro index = 3.50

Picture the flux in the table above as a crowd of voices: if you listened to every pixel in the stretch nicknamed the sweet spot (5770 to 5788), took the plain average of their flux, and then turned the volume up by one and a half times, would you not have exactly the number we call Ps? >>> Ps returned 1.72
